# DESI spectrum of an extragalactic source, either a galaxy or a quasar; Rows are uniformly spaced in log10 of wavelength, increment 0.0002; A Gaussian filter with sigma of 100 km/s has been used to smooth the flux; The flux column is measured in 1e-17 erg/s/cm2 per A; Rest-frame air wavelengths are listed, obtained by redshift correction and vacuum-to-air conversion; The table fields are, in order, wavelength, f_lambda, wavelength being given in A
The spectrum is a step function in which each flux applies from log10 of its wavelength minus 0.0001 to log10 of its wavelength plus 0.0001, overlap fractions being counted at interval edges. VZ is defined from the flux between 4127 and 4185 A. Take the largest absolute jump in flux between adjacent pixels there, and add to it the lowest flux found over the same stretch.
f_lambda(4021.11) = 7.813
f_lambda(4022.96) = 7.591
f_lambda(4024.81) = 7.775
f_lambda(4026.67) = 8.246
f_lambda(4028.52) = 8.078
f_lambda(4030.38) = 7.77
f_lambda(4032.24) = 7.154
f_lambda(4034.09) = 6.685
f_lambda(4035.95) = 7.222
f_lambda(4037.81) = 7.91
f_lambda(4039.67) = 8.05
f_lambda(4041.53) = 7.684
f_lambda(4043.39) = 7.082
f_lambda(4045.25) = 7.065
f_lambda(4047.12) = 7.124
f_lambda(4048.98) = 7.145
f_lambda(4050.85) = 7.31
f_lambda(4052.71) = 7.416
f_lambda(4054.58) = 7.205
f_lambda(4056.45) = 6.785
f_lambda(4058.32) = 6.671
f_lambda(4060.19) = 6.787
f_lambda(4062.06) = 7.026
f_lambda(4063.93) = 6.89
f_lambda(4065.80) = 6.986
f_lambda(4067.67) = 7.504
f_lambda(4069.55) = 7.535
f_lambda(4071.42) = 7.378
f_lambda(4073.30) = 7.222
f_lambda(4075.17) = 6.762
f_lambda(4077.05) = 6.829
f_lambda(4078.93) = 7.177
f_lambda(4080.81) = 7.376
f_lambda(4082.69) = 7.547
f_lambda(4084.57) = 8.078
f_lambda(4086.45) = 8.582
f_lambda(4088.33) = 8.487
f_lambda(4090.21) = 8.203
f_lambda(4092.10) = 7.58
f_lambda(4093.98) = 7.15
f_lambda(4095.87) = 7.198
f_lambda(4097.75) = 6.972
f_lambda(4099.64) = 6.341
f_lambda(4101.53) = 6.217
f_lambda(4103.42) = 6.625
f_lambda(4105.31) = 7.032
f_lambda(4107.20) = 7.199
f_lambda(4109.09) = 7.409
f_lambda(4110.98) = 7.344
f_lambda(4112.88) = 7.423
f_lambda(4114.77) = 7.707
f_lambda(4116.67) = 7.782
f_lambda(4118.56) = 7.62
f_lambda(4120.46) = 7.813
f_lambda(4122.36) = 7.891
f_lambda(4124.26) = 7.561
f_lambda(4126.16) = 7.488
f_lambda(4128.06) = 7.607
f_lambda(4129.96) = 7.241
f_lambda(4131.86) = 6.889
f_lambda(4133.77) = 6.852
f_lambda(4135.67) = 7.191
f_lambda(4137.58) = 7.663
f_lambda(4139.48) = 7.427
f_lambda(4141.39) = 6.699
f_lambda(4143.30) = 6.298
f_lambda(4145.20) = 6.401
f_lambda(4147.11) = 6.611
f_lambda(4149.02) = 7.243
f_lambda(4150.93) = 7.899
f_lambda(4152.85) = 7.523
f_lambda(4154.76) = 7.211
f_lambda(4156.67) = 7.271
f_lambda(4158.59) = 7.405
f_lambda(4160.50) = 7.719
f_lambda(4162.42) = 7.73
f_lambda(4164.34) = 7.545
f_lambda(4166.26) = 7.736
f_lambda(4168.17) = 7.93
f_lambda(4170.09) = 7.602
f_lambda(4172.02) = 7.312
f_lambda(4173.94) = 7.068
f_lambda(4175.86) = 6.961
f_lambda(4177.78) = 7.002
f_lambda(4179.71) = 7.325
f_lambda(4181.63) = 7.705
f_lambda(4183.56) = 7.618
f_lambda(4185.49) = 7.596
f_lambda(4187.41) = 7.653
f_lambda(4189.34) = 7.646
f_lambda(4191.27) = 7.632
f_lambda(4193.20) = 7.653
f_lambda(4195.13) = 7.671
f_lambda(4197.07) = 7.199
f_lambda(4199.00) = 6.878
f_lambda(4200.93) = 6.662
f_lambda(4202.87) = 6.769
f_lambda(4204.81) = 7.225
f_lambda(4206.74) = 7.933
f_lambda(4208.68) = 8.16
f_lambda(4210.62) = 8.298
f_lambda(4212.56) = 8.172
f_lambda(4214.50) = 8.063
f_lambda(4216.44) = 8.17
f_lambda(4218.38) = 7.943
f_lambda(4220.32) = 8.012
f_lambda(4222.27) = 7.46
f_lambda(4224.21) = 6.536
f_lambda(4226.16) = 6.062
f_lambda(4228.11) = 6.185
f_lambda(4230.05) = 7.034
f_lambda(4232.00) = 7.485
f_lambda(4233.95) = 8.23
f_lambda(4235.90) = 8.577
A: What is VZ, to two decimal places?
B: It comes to 7.03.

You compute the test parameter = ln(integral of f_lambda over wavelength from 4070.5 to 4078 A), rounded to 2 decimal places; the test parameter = 3.97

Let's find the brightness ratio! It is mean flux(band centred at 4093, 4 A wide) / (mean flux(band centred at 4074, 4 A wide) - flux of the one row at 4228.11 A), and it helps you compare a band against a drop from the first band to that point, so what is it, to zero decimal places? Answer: 9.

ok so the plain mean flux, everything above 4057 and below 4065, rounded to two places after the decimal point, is 6.84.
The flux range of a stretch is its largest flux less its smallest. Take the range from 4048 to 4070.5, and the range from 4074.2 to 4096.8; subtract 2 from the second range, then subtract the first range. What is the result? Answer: -1.0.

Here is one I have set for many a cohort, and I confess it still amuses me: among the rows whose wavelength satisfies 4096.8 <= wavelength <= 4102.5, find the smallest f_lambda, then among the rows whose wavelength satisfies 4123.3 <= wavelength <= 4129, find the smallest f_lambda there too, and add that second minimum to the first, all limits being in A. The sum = 13.7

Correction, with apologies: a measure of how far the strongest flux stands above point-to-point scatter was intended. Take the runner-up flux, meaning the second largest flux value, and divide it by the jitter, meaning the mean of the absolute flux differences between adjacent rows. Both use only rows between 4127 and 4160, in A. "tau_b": 23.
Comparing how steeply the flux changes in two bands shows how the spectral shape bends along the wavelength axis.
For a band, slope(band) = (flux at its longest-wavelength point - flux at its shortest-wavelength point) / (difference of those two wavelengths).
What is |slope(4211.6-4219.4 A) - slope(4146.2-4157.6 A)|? 0.108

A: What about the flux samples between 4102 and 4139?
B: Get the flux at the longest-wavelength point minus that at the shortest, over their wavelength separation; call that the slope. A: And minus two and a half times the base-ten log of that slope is 3.79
